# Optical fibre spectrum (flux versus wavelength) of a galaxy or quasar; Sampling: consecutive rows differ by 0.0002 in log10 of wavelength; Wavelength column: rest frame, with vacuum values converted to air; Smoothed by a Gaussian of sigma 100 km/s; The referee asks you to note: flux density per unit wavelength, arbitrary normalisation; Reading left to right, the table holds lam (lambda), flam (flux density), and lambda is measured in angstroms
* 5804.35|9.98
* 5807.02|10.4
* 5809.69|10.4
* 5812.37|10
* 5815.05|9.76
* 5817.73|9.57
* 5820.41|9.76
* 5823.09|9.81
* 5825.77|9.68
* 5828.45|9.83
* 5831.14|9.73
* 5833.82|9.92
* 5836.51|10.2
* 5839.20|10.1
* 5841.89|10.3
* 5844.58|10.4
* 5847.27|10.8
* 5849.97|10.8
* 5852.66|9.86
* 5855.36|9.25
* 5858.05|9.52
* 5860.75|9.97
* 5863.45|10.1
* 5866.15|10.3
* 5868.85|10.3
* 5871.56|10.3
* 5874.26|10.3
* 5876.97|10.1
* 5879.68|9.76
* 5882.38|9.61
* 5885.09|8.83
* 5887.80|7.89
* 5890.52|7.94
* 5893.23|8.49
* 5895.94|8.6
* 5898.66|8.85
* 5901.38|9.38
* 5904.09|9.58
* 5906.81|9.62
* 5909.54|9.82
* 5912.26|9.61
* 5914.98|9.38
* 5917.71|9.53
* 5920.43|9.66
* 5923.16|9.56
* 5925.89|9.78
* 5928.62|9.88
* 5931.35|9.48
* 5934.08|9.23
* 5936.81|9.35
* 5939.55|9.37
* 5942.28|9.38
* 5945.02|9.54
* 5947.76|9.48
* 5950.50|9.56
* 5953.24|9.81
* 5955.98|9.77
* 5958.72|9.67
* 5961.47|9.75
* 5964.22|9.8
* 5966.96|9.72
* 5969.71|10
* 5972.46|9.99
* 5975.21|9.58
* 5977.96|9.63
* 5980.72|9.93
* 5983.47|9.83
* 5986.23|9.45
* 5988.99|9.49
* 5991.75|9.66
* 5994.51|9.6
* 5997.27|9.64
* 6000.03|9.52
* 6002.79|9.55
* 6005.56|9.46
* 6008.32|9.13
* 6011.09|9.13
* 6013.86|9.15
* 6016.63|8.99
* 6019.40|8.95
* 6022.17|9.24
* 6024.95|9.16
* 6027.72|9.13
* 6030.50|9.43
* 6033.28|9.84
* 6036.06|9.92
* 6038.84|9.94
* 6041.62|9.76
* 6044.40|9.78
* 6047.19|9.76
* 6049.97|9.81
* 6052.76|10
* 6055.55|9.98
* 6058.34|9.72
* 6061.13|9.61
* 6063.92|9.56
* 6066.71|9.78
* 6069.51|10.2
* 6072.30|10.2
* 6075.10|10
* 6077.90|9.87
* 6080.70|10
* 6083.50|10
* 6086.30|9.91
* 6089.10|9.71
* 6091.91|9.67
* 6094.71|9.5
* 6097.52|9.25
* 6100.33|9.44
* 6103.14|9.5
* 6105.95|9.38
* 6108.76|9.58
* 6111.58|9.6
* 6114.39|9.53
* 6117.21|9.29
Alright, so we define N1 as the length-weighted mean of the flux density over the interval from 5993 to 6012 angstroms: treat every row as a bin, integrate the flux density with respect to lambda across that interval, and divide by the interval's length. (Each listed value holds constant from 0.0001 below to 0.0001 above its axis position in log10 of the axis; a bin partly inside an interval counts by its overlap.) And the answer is 9.4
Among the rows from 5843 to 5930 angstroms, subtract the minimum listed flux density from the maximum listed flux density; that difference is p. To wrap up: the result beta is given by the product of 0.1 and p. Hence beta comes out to 0.29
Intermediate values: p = 2.91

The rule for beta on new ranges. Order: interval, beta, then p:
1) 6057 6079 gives 0.06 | 0.64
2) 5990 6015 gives 0.05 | 0.53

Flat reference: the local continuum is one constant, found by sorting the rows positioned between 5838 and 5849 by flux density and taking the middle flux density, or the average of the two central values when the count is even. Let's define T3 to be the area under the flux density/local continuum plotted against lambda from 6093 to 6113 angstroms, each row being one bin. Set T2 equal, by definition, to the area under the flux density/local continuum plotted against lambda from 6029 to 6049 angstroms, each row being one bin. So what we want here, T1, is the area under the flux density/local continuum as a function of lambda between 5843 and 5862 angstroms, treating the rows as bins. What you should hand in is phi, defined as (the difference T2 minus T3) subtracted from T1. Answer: 18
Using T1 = 18.5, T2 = 18.9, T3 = 18.3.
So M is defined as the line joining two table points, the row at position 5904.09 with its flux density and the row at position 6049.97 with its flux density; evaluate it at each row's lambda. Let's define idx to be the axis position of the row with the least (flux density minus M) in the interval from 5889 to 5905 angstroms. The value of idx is 5890.52 angstroms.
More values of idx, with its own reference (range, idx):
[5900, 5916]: 5914.98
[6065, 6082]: 6066.71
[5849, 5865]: 5855.36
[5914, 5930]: 5914.98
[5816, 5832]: 5817.73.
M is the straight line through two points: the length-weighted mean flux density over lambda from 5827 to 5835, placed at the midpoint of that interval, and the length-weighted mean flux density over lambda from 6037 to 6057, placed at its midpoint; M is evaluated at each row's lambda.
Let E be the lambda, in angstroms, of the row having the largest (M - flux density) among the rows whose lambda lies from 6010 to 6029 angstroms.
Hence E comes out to 6019.40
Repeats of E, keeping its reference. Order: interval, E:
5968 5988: 5986.23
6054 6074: 6063.92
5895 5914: 5895.94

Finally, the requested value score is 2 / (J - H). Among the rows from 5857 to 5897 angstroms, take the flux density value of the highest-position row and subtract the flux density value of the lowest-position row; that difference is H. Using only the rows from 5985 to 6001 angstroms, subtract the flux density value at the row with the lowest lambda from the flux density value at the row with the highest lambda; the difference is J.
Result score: 2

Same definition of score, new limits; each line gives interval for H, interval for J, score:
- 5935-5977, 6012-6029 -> -8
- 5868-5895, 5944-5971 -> 1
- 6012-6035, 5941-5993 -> -5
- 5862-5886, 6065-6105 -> 2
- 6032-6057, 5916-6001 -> -13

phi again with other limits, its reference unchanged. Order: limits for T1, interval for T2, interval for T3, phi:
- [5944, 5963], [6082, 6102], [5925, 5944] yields 17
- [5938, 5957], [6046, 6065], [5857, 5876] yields 18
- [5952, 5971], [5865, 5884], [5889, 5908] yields 16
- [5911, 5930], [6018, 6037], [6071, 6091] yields 20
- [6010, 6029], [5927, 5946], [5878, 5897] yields 15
